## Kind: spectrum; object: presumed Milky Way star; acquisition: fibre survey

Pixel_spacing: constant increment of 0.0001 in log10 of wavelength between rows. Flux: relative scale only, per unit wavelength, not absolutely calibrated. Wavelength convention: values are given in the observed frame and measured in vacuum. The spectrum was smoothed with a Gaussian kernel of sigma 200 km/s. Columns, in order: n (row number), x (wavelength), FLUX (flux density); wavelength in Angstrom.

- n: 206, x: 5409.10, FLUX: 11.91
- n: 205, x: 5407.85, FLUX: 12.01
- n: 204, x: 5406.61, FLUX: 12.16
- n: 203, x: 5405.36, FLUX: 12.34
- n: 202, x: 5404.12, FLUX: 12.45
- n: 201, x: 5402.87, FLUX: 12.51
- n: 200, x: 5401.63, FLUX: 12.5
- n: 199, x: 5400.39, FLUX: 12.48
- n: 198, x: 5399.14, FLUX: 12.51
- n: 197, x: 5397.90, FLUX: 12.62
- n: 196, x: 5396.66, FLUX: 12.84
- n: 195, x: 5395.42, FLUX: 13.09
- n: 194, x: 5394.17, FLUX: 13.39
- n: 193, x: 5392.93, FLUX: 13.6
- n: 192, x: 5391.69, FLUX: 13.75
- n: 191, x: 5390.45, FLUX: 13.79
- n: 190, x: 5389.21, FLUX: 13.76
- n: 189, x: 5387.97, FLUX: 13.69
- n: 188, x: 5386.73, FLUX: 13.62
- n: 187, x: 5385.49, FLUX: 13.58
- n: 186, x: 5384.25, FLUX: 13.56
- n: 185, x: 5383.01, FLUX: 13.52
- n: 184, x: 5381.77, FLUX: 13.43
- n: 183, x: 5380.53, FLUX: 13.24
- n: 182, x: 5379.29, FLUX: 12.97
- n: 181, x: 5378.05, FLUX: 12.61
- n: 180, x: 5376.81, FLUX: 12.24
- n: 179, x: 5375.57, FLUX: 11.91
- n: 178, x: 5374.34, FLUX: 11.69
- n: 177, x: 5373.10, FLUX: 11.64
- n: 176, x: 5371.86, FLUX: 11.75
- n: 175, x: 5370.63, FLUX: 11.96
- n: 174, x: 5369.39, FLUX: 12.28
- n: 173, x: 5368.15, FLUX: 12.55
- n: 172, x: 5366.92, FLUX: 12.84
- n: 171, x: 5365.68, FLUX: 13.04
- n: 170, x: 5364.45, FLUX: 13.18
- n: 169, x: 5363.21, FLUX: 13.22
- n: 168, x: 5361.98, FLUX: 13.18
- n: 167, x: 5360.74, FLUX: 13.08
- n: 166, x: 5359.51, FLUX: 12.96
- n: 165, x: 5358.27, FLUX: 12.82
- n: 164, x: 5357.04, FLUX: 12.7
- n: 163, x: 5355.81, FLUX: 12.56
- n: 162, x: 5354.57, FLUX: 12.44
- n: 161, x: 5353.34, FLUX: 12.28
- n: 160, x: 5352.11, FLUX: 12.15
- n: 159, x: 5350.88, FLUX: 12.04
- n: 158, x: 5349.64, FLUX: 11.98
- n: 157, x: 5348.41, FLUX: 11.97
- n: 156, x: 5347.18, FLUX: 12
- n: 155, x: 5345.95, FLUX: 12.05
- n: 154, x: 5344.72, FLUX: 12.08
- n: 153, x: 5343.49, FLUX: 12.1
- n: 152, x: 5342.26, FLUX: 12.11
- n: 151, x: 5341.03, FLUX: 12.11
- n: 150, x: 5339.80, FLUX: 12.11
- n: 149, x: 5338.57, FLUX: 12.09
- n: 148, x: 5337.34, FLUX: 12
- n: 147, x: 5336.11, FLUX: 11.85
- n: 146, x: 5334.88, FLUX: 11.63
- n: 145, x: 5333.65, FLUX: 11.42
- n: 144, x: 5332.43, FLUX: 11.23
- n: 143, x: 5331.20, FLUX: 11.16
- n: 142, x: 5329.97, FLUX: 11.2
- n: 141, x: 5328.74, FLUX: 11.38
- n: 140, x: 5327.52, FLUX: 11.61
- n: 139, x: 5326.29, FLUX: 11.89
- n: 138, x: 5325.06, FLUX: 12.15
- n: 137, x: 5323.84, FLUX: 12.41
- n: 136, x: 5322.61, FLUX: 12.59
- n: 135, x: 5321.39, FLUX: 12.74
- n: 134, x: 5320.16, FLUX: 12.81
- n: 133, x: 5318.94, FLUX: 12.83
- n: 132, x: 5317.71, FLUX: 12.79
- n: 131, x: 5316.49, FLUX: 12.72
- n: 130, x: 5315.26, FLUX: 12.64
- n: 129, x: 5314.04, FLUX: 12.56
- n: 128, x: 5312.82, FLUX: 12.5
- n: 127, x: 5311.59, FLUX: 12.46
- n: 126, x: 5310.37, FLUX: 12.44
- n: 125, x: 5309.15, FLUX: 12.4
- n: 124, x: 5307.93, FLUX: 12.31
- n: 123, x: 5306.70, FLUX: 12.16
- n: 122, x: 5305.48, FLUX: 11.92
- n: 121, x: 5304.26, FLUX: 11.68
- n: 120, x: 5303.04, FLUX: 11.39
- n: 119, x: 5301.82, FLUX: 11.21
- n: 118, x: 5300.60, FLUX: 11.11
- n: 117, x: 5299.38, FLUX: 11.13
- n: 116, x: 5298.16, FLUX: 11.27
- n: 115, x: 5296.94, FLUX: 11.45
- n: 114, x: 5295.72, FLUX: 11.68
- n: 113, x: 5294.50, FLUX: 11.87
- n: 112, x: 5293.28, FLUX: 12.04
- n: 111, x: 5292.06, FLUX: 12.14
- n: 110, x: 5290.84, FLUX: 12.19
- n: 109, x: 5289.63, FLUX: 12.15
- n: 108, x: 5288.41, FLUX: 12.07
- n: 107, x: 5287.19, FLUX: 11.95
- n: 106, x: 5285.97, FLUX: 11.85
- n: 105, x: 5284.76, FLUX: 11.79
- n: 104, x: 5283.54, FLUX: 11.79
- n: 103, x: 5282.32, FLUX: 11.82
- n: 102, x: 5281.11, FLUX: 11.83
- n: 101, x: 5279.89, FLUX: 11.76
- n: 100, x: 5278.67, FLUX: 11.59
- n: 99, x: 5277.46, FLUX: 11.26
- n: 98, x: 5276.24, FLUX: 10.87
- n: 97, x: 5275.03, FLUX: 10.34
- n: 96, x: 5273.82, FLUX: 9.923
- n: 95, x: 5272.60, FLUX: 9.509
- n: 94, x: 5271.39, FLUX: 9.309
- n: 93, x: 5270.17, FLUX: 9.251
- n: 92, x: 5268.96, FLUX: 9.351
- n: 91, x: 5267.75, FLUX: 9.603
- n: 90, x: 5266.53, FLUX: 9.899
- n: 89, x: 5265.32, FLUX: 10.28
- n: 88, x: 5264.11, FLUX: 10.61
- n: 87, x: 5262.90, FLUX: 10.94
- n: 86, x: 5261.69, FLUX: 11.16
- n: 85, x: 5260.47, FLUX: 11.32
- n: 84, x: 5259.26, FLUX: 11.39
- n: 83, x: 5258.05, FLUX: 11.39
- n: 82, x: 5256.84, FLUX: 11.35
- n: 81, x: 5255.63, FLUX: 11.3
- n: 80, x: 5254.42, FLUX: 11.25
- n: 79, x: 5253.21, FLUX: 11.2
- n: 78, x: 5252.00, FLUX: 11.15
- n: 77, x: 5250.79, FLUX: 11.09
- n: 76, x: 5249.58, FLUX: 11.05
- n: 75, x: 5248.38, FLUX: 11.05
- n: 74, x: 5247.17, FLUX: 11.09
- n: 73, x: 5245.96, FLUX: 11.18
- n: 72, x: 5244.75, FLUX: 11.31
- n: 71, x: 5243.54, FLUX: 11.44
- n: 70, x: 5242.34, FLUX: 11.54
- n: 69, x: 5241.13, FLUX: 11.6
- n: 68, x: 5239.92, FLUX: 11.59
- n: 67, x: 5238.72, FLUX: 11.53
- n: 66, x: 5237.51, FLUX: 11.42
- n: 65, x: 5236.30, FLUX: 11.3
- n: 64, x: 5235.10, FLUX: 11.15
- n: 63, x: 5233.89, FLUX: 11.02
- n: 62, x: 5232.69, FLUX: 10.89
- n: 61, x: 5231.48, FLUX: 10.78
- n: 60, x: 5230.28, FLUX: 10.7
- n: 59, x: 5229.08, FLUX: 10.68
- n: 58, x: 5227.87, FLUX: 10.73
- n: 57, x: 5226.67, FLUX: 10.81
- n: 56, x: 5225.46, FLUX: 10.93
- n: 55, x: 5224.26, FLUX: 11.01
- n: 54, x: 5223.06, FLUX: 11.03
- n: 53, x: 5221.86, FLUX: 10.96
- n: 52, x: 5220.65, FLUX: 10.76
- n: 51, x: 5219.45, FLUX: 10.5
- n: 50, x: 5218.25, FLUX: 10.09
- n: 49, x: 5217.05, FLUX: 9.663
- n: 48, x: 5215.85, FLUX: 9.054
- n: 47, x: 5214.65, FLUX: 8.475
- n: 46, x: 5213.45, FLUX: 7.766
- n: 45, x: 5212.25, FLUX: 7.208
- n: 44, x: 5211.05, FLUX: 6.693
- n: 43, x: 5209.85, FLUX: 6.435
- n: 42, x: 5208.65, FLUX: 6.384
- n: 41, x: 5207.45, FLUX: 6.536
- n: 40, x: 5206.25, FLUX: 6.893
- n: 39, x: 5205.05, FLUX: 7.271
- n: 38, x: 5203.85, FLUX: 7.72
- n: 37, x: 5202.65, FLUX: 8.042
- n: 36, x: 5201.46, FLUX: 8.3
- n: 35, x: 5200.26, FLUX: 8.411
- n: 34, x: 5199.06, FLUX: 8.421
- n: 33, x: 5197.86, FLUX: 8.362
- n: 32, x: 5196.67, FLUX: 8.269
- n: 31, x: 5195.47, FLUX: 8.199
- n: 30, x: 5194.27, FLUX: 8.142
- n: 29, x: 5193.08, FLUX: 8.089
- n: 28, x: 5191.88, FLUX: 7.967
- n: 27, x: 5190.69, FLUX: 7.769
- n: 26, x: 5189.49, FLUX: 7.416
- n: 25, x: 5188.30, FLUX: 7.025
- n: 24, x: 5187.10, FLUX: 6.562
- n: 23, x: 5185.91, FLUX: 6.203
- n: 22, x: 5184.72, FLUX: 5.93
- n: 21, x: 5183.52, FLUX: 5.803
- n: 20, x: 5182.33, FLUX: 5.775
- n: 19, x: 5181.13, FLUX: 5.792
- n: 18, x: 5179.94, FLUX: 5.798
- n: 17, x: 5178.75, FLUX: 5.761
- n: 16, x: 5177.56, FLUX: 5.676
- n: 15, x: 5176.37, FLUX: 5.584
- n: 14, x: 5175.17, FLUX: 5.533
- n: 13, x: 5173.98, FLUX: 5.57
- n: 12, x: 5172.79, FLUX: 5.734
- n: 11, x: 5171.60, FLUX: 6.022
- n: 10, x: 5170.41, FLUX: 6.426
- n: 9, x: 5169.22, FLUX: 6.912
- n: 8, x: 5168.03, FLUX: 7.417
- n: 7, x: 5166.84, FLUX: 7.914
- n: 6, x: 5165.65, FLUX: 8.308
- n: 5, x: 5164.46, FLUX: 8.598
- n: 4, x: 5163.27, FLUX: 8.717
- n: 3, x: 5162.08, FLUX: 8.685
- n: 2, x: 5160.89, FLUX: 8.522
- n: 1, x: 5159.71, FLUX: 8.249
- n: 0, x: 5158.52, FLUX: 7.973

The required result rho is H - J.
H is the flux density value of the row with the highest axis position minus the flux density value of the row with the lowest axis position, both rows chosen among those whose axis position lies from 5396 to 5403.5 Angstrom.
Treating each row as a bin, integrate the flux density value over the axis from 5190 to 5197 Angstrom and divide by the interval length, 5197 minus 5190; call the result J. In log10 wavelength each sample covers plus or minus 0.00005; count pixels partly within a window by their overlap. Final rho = -8.4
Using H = -0.33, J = 8.1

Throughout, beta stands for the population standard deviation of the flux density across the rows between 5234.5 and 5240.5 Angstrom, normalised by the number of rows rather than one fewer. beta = 0.16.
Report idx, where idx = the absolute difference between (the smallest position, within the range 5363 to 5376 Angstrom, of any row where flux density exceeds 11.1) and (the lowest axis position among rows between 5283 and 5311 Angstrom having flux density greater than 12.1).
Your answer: 73.6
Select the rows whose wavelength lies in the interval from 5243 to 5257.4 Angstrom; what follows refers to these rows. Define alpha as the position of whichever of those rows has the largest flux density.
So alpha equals 5243.54 Angstrom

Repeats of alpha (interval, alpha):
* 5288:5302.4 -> 5290.84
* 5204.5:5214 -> 5213.45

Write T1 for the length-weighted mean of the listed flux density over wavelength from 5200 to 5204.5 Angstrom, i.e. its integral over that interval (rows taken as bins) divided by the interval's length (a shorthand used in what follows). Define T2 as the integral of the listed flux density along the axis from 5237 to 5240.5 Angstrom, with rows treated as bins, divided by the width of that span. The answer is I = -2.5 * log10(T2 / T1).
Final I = -0.38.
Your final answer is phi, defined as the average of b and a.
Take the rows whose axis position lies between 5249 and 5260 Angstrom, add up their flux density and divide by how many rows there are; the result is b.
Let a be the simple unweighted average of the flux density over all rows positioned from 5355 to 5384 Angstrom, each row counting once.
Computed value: 12.0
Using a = 12.7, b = 11.2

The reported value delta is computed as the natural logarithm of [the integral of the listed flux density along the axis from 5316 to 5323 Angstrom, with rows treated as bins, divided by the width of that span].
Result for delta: 2.55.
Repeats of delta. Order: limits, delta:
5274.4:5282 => 2.42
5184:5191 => 1.91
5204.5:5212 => 1.90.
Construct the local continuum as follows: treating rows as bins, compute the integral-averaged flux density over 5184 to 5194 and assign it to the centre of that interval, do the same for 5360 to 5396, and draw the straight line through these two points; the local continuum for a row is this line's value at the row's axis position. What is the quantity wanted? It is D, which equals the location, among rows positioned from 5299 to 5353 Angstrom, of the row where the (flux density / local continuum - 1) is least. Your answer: 5331.20 Angstrom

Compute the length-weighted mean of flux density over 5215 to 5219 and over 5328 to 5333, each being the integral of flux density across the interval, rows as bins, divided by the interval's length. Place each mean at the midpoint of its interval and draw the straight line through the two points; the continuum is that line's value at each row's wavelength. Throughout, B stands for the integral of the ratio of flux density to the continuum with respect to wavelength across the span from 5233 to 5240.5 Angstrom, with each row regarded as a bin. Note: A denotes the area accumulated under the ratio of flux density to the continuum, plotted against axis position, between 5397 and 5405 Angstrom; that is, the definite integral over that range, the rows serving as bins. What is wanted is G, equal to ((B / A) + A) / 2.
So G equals 4.60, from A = 8.15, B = 8.61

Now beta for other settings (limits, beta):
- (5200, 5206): 0.41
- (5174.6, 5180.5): 0.10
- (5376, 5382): 0.43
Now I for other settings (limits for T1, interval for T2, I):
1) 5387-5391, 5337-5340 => 0.14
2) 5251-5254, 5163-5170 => 0.38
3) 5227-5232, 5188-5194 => 0.36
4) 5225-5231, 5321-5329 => -0.13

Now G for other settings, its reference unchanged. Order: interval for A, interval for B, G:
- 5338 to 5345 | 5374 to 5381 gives 4.20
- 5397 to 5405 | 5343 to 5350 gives 4.53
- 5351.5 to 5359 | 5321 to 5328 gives 4.51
